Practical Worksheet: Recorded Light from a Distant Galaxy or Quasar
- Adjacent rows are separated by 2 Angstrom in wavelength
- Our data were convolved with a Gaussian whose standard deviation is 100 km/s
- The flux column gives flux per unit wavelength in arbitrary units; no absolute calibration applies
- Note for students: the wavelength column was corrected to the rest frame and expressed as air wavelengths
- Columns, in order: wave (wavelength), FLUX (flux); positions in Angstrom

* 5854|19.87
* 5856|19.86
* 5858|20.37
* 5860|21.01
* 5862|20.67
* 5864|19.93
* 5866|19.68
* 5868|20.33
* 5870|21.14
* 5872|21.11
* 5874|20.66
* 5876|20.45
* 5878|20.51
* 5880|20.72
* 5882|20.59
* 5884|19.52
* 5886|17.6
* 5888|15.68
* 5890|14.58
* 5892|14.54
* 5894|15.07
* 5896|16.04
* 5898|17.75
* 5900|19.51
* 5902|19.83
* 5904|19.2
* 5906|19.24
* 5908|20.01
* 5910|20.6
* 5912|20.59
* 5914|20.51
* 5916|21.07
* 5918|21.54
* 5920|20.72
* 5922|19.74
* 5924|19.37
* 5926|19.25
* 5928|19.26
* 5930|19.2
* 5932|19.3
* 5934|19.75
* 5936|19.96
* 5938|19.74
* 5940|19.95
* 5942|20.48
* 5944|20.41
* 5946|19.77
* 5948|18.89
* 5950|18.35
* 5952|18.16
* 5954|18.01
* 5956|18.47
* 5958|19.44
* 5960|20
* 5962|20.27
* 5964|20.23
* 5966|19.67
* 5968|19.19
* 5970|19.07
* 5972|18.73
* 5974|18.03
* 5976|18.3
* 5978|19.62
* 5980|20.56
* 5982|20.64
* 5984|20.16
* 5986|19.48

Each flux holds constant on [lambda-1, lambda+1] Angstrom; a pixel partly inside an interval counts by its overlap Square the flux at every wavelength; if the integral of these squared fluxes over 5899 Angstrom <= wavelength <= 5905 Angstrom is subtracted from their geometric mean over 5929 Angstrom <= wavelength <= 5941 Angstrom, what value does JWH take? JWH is -1899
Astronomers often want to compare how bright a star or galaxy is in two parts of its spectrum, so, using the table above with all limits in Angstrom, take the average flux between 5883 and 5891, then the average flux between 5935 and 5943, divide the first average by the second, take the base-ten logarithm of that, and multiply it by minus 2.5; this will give 0.19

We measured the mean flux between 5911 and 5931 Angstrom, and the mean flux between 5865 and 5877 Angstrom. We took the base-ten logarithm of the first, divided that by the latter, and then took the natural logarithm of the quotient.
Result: -2.76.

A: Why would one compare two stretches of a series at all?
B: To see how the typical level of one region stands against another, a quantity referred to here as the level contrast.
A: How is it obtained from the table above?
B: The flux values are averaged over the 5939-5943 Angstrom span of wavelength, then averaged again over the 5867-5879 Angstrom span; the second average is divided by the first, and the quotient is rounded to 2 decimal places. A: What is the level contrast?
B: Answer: 1.02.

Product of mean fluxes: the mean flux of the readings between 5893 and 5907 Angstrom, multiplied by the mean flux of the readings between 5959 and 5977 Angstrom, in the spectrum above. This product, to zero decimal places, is 349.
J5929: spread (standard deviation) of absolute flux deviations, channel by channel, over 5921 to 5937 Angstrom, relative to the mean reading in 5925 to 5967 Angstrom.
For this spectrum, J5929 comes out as 0.12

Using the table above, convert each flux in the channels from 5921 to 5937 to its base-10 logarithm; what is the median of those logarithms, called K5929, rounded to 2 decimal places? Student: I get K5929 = 1.29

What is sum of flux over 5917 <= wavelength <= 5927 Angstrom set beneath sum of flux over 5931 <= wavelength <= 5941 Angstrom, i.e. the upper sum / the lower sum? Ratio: 0.98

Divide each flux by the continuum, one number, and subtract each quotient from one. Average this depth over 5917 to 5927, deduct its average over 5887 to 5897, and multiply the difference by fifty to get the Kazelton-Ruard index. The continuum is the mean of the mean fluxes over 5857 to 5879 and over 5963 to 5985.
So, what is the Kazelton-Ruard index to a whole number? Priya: -12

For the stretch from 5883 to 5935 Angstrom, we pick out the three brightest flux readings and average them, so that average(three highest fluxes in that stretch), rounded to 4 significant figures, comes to 21.11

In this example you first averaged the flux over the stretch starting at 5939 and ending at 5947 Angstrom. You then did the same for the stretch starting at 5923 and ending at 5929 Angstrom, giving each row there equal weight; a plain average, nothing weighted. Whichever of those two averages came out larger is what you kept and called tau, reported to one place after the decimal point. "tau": 20.2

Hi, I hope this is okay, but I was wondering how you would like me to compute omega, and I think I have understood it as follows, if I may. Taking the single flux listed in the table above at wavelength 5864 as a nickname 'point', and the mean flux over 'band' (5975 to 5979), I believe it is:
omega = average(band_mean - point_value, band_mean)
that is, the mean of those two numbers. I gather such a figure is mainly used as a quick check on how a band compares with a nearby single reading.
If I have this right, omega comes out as 9.0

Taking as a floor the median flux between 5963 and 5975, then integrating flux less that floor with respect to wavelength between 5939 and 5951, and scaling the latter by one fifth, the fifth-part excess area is 1.2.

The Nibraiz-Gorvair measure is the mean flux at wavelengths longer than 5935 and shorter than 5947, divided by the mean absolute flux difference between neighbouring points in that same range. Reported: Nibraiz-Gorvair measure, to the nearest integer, 60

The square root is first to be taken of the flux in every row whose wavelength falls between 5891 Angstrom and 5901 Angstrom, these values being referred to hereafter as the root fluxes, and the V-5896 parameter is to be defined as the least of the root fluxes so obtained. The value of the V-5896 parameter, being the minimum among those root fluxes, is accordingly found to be 3.81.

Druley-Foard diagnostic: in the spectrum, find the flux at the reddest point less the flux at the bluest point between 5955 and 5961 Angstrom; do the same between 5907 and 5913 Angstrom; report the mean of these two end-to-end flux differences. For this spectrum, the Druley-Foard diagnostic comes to 1.1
